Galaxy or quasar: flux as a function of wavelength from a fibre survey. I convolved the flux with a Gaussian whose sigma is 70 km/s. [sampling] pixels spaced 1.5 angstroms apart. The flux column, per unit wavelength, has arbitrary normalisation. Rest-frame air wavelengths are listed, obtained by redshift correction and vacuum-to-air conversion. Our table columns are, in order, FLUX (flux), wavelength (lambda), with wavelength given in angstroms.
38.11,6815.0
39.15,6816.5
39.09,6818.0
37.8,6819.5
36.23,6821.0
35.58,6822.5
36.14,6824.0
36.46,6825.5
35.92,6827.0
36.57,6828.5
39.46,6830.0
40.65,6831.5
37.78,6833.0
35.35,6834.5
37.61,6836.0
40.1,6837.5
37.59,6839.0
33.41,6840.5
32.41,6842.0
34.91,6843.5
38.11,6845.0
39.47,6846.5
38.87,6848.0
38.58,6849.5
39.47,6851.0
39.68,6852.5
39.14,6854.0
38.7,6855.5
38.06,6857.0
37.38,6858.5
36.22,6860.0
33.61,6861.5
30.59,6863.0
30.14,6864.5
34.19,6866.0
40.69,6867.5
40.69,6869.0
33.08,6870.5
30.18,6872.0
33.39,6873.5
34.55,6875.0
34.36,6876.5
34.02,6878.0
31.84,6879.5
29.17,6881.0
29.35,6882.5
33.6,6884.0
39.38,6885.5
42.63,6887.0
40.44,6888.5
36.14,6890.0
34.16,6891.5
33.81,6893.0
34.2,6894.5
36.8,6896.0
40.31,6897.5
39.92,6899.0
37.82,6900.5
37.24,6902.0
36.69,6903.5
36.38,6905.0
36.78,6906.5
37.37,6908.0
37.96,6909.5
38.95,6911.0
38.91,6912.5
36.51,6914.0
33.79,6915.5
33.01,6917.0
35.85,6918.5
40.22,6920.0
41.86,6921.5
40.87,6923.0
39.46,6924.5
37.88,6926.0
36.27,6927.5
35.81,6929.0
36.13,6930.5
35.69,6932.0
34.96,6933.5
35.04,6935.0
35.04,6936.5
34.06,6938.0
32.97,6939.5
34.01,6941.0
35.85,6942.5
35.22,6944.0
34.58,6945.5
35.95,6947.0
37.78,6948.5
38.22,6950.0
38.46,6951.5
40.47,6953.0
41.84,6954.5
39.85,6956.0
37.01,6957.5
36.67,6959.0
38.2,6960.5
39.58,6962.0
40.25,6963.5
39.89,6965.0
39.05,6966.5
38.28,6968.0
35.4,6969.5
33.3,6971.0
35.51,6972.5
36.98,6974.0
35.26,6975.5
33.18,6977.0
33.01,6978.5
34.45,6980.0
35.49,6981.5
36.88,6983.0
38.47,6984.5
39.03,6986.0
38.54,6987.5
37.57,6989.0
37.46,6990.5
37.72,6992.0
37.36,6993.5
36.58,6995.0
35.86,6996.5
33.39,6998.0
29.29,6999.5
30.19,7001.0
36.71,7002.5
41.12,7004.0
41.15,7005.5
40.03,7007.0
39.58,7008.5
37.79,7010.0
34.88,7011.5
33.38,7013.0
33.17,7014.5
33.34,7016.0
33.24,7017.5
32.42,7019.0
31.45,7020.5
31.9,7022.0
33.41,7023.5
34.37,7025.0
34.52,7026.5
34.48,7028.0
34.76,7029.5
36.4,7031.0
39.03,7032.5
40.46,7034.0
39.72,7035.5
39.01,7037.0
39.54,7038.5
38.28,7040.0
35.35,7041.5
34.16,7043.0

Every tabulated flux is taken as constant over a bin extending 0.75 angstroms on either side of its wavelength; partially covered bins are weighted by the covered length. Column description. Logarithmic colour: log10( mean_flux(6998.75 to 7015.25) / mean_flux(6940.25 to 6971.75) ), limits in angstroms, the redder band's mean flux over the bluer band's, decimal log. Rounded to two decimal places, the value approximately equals -0.02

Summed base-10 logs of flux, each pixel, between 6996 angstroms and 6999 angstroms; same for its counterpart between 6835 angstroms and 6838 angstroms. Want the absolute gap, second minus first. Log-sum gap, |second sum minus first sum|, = 0.100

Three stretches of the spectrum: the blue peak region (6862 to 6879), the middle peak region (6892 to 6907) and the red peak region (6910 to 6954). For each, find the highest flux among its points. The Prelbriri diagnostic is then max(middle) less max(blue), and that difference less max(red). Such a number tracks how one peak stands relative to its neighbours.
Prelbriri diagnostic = -42.2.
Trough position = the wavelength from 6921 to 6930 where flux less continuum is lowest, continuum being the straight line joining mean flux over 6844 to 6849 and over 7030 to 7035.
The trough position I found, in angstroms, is 6929.0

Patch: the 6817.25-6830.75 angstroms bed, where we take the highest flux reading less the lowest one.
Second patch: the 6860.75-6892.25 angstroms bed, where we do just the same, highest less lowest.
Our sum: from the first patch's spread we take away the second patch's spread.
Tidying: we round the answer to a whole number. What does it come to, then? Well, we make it -10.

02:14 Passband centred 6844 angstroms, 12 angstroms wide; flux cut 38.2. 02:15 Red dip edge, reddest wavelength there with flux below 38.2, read 6845.0 angstroms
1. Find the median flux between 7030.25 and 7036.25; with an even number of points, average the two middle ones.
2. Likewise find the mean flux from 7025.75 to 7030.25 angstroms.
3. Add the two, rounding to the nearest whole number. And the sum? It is 74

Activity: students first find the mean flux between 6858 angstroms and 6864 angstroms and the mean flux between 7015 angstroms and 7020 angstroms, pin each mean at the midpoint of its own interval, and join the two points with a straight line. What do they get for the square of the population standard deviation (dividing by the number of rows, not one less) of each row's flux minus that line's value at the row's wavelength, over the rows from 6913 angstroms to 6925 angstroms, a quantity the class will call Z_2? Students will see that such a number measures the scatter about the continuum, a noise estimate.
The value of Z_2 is 10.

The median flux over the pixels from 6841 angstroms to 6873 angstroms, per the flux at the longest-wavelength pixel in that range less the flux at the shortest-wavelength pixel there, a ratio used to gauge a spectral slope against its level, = -17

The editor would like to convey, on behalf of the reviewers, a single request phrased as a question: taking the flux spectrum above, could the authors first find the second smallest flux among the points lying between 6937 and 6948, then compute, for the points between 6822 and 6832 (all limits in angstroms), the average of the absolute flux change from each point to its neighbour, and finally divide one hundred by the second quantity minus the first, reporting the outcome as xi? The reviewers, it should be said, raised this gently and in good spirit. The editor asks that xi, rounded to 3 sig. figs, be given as -3.03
